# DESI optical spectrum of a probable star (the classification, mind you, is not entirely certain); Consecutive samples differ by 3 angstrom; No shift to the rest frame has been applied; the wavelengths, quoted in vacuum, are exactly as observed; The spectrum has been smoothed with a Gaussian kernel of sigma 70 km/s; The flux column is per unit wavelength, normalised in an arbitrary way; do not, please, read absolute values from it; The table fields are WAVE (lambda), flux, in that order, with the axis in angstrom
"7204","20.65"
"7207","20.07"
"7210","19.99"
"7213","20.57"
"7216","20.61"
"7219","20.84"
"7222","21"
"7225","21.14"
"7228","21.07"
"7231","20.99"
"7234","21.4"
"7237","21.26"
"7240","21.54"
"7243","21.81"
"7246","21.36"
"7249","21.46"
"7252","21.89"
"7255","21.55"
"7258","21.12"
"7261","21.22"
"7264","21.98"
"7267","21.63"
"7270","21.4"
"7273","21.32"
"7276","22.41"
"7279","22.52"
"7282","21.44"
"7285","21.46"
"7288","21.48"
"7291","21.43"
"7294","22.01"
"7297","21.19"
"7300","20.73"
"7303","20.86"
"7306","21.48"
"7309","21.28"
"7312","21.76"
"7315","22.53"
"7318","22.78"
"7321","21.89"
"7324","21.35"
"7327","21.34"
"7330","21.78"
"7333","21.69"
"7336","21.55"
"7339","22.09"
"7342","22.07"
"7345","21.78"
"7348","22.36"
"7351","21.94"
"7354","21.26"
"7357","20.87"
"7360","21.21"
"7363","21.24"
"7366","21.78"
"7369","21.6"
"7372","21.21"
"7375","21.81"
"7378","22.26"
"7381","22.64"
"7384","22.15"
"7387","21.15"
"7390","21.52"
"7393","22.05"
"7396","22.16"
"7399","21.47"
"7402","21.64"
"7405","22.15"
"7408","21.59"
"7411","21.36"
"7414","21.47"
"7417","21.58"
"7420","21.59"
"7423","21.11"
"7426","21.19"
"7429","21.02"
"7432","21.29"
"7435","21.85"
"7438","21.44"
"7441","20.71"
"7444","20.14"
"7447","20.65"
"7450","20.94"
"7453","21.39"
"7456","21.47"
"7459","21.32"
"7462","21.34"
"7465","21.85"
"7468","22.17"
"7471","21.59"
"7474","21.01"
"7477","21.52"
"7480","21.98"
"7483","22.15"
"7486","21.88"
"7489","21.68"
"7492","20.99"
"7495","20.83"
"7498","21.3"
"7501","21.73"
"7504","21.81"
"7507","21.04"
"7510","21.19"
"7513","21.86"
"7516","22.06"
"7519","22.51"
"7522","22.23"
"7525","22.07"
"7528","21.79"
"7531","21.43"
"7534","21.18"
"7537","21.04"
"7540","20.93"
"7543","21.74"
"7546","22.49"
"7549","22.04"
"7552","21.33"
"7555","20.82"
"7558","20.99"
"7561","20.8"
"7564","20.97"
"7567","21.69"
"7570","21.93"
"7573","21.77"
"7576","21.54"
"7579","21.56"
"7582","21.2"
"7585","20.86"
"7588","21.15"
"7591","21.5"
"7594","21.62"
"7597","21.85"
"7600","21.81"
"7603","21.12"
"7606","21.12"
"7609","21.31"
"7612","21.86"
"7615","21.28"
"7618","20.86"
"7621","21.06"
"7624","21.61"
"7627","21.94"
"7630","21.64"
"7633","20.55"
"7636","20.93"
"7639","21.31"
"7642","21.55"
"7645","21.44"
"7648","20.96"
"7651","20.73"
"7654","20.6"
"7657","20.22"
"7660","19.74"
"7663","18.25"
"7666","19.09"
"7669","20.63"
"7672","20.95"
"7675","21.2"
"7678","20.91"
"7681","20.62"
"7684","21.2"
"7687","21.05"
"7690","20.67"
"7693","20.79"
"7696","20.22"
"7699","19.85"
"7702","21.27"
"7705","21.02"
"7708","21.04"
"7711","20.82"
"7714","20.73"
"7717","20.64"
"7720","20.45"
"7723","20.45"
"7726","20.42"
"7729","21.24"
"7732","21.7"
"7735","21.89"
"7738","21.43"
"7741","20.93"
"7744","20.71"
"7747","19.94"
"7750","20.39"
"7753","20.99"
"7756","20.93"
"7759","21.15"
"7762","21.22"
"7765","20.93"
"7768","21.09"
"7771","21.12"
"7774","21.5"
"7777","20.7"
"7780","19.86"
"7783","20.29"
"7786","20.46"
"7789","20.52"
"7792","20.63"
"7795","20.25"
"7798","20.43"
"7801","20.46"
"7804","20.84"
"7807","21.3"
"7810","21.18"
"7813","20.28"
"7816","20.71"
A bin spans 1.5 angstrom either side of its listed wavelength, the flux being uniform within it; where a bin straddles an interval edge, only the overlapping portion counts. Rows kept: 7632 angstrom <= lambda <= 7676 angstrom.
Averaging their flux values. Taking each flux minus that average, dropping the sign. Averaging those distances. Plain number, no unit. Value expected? 0.65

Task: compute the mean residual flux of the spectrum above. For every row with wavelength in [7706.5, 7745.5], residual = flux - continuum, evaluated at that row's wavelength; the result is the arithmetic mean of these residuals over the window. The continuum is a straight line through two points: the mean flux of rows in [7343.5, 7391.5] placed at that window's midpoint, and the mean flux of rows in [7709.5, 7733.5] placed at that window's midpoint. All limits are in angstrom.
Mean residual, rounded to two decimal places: 0.16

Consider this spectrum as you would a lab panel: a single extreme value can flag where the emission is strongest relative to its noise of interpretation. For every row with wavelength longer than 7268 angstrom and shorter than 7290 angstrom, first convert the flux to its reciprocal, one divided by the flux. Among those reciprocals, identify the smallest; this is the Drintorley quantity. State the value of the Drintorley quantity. 0.0444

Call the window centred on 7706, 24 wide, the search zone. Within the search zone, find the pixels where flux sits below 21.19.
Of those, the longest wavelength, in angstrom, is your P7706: 7717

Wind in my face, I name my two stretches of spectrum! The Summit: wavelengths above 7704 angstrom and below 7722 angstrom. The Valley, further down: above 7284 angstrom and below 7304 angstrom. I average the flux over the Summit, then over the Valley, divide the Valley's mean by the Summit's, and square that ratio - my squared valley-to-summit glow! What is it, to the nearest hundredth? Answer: 1.05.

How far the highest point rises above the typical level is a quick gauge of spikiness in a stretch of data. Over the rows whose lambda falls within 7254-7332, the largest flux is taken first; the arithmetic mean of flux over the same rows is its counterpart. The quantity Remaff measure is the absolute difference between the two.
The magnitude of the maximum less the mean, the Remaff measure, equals 1.17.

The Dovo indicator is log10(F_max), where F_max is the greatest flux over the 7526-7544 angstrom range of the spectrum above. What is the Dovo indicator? 1.34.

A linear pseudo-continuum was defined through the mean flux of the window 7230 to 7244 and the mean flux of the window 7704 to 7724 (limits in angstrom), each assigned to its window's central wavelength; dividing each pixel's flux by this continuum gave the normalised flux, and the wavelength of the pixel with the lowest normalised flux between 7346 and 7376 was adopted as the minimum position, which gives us 7357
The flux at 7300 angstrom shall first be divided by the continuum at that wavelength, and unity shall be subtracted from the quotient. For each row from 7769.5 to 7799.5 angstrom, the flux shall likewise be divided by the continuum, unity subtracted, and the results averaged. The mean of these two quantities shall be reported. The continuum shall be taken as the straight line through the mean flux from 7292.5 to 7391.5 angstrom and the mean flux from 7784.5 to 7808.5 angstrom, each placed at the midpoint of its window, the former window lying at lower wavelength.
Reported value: -0.025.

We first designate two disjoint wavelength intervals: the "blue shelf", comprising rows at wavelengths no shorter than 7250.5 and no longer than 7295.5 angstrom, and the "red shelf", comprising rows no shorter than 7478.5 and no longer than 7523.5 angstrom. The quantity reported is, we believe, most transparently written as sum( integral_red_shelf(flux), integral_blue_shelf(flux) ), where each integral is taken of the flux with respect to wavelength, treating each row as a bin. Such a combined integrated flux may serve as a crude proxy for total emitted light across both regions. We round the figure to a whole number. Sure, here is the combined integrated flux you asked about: 1950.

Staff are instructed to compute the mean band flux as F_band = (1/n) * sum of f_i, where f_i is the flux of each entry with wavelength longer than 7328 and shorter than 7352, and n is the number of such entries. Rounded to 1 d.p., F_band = 21.9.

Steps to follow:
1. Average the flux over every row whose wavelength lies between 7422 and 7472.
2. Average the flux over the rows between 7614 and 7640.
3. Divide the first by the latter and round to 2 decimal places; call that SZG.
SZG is 1.00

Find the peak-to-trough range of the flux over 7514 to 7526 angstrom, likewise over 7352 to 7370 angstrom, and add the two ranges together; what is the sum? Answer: 1.4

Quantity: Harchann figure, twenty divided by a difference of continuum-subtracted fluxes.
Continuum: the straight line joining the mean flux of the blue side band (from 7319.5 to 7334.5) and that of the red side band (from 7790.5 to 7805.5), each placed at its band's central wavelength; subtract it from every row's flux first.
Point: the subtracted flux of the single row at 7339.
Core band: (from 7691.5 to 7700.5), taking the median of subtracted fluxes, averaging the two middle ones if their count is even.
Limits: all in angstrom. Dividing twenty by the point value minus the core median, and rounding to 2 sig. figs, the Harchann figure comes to 19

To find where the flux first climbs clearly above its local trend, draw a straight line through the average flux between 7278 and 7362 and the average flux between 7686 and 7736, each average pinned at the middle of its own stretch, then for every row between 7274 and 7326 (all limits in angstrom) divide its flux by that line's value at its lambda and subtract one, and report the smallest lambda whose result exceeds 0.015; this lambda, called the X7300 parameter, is 7276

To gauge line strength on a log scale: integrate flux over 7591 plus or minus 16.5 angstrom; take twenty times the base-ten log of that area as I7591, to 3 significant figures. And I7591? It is 57.0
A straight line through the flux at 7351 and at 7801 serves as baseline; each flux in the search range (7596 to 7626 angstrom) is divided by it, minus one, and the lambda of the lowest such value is 7618 angstrom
